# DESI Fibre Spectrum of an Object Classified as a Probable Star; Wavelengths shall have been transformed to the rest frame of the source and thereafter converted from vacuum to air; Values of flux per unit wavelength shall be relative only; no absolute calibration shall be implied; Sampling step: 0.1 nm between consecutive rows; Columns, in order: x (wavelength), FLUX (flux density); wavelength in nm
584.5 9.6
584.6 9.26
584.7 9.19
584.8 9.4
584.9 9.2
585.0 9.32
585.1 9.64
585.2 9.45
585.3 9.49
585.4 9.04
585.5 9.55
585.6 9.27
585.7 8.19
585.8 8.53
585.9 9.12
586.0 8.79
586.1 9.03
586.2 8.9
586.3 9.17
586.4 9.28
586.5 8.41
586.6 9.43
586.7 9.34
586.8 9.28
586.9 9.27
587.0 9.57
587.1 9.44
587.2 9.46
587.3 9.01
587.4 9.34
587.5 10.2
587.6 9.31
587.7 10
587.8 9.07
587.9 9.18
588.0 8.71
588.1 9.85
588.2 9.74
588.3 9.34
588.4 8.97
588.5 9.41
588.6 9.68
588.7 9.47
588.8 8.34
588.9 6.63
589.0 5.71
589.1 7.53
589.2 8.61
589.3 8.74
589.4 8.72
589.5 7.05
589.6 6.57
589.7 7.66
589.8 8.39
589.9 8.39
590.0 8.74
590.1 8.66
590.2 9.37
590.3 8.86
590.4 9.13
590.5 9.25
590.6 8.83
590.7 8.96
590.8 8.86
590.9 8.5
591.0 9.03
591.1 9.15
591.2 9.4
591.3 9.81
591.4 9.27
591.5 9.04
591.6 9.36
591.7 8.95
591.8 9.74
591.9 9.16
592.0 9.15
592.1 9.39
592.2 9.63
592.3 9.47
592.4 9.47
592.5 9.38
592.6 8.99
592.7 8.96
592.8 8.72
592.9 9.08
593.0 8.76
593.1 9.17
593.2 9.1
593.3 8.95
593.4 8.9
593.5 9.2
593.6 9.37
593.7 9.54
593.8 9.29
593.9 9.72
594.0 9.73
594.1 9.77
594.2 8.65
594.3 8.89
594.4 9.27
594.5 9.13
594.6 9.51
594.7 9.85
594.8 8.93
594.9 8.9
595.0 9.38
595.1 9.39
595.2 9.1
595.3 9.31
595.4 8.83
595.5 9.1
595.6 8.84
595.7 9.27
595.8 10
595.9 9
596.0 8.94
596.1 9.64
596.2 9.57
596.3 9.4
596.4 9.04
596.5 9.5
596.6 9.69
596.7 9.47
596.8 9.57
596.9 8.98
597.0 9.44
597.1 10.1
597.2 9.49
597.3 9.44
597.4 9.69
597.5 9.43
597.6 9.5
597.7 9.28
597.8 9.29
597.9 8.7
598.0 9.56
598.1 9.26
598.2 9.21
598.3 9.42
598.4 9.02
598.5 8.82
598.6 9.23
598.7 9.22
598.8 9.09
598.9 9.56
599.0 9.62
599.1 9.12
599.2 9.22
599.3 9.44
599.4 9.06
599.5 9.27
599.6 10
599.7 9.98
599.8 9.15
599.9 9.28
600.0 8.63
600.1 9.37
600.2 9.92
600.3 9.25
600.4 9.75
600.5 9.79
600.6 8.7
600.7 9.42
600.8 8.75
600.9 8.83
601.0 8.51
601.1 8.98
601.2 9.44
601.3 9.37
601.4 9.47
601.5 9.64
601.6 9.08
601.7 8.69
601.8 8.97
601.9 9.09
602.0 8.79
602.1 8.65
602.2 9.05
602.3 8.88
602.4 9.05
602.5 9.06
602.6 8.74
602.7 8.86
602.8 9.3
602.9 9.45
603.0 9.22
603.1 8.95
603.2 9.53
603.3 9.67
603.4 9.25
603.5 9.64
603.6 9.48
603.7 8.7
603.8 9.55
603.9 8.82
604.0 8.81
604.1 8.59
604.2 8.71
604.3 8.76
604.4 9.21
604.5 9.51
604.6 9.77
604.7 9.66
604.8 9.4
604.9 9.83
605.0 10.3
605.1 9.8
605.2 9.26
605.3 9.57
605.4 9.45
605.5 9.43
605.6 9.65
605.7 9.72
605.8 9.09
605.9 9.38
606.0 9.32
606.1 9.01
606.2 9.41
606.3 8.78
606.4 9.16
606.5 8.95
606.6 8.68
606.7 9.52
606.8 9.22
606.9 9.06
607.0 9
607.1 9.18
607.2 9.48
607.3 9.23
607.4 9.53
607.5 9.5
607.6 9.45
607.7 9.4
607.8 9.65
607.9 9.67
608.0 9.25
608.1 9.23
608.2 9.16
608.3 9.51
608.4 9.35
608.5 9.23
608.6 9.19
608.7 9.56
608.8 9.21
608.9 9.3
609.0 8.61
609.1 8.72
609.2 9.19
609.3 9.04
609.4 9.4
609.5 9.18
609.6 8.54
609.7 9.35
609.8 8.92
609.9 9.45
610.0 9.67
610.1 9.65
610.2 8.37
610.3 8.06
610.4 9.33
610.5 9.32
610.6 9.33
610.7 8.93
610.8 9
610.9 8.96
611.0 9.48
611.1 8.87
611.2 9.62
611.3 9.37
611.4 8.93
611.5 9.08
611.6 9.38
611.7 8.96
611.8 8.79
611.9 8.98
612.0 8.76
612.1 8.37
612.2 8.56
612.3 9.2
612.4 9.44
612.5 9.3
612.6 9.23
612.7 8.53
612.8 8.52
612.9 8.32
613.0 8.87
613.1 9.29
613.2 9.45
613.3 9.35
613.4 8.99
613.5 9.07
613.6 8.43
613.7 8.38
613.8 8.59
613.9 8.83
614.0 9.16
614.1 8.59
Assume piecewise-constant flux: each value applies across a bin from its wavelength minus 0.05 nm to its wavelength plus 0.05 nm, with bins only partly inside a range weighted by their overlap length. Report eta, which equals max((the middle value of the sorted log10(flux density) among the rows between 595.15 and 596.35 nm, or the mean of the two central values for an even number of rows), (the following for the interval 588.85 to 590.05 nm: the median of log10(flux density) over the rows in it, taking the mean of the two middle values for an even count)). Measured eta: 0.963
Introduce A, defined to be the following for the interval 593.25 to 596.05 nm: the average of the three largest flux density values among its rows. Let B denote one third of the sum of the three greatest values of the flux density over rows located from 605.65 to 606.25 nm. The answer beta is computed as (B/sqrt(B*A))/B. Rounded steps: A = 9.87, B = 9.5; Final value 0.1032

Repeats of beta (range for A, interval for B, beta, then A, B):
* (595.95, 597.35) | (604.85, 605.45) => 0.1011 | 9.81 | 10.0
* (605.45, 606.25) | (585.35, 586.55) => 0.1055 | 9.60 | 9.4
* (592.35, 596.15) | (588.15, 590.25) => 0.1026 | 9.87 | 9.6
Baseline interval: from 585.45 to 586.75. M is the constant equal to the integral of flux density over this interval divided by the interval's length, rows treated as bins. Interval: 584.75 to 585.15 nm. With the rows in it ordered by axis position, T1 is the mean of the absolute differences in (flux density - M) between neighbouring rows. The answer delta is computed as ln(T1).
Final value -1.5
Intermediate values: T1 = 0.21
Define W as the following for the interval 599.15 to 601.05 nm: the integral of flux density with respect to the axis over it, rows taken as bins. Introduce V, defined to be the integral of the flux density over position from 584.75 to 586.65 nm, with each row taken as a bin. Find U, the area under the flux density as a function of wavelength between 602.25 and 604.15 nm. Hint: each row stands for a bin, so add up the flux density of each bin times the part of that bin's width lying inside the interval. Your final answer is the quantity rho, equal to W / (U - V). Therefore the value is 519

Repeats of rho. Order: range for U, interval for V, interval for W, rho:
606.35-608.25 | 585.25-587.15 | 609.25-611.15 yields 54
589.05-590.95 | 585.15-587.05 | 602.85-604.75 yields -14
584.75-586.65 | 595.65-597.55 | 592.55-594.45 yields -27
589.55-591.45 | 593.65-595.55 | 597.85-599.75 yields -19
